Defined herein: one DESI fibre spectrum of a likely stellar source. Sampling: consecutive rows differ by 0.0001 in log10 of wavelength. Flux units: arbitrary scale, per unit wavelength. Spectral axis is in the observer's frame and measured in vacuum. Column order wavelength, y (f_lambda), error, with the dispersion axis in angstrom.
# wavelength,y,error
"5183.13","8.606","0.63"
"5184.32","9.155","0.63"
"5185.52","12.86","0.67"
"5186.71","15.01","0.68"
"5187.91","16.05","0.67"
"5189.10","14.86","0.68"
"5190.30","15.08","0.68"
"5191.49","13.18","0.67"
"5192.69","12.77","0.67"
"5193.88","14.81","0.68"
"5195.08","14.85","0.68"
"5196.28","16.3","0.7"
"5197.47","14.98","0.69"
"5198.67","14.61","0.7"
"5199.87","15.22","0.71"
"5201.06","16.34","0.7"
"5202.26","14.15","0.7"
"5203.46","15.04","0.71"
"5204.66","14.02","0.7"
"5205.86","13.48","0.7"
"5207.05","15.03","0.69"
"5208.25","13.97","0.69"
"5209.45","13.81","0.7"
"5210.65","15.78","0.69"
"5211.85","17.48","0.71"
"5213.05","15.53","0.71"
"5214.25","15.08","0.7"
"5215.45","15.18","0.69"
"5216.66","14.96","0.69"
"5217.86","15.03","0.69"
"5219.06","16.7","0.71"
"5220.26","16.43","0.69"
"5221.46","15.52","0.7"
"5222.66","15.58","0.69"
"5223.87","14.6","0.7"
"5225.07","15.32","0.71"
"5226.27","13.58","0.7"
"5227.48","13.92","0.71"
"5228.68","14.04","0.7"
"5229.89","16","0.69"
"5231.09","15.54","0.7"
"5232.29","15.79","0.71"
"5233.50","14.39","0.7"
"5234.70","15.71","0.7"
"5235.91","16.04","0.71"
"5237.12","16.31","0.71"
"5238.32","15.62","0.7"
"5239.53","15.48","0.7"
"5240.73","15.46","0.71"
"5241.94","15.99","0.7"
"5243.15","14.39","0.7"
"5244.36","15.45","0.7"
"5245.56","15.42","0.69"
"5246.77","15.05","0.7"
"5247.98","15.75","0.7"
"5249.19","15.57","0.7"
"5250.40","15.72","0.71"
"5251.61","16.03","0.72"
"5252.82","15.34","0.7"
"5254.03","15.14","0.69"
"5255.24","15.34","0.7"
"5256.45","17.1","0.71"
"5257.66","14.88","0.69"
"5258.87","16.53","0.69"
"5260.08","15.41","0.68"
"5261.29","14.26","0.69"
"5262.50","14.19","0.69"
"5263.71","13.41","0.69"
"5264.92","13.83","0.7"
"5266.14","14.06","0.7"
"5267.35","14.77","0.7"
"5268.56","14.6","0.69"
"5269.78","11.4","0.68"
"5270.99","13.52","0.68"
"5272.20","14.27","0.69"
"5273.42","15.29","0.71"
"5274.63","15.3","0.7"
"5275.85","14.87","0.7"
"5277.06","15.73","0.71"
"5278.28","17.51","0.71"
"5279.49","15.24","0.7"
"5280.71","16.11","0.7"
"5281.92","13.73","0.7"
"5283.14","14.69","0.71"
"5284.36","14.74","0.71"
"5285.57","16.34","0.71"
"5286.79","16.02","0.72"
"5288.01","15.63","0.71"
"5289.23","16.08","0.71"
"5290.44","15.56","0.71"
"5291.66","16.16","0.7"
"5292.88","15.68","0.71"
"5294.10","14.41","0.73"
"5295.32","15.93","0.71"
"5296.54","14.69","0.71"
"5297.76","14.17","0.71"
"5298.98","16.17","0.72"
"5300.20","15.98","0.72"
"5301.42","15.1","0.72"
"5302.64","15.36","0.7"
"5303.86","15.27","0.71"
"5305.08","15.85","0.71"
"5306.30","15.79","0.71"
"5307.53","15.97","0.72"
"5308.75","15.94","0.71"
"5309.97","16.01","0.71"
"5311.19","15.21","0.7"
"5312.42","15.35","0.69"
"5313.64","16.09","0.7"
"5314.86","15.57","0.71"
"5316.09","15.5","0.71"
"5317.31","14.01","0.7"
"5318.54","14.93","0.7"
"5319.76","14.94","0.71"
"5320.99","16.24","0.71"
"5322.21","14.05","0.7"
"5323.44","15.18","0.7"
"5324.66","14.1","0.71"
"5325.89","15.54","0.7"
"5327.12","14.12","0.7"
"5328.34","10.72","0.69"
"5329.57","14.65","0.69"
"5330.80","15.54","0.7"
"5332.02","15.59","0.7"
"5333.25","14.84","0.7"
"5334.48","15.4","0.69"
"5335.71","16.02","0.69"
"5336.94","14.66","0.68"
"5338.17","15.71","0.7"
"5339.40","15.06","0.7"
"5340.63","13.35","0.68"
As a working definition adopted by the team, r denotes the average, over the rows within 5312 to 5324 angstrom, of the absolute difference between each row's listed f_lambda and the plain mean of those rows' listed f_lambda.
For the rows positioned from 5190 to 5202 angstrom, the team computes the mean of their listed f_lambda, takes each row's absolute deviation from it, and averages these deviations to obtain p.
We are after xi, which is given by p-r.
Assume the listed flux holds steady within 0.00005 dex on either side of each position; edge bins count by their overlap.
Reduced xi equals 0.21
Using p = 0.78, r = 0.56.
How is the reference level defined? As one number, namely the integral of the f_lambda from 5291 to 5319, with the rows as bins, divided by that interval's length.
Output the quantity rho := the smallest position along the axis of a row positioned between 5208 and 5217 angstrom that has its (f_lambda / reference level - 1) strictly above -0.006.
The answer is 5210.65 angstrom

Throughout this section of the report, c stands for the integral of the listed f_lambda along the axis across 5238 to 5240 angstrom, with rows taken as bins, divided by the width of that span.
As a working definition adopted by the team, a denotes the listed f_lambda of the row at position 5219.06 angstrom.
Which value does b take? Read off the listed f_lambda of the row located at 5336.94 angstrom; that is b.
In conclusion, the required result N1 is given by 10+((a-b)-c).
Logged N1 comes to -3.5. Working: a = 16.7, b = 14.66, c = 15.5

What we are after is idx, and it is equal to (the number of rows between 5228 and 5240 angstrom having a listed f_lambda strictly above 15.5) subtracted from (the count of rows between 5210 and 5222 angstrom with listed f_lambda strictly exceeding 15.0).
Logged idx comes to 2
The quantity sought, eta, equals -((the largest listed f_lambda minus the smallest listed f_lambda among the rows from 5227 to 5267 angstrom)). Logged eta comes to -3.7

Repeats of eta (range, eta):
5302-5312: -0.8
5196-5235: -4.0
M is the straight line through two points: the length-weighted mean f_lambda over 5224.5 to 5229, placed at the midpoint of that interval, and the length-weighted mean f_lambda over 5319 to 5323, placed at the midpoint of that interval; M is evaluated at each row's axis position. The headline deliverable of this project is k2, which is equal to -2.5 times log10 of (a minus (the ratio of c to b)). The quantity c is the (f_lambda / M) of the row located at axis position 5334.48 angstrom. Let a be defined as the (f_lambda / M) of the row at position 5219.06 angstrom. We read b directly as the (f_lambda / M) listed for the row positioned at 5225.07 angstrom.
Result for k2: 1.5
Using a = 1.18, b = 1.08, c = 1.01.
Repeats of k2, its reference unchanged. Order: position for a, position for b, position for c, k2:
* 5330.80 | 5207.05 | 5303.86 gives 2.9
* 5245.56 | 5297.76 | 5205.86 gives 3.0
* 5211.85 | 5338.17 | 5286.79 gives 1.8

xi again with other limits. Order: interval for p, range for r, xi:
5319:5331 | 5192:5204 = 0.34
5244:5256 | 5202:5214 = -0.71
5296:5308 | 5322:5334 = -0.43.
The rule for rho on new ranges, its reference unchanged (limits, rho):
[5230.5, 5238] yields 5231.09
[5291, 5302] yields 5291.66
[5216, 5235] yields 5219.06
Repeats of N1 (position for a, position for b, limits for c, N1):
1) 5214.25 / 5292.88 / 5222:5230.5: -5.3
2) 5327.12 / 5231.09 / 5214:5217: -6.5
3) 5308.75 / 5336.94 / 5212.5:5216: -4.0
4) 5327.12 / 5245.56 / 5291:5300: -6.6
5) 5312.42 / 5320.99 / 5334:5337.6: -6.2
